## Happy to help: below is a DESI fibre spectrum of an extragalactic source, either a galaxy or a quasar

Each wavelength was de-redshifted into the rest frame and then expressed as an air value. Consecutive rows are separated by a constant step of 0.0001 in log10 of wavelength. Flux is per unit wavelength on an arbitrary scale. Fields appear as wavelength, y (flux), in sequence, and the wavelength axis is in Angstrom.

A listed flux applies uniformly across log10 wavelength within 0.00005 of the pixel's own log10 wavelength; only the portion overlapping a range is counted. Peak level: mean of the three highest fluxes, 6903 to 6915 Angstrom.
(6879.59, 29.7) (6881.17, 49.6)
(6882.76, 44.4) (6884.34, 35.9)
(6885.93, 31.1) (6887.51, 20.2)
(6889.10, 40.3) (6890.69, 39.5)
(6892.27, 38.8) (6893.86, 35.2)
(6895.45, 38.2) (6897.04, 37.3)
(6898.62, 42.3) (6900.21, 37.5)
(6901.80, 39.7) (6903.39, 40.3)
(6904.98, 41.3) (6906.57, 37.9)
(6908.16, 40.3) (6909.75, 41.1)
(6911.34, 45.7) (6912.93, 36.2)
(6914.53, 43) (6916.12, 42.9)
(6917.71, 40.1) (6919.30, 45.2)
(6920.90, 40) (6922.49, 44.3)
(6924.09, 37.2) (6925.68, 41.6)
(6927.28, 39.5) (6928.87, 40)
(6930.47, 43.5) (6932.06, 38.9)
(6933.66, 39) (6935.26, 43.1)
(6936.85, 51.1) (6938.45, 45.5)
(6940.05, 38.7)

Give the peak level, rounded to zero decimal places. 43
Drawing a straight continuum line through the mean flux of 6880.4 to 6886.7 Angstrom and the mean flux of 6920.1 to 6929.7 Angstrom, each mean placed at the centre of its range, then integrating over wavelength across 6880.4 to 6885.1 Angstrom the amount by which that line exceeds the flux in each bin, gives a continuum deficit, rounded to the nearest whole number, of -15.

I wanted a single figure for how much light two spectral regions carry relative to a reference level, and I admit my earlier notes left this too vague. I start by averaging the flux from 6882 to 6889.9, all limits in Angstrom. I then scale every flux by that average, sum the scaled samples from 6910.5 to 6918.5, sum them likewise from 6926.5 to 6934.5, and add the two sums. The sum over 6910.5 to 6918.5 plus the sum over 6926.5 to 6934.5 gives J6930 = 11.9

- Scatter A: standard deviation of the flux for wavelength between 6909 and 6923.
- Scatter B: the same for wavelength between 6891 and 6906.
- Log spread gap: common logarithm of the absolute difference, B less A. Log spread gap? -0.1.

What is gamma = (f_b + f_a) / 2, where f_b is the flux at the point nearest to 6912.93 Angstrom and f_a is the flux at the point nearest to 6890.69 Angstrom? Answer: 38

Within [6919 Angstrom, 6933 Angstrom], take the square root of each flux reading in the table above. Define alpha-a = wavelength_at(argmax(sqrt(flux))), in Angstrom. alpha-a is 6919.30 Angstrom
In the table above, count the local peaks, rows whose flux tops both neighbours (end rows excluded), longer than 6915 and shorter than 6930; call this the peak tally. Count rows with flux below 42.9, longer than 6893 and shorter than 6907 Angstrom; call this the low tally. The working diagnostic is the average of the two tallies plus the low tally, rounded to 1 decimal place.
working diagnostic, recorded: 15.0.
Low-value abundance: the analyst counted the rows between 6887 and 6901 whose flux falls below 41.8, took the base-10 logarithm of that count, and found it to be 0.90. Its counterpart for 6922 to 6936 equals 0.78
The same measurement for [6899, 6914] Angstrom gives 0.90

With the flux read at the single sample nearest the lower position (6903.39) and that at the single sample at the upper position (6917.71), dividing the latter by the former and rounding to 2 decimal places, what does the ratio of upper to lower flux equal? 1.00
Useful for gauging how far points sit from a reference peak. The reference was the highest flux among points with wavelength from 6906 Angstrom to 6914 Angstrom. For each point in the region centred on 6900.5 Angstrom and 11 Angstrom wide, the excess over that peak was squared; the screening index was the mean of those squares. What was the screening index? 41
